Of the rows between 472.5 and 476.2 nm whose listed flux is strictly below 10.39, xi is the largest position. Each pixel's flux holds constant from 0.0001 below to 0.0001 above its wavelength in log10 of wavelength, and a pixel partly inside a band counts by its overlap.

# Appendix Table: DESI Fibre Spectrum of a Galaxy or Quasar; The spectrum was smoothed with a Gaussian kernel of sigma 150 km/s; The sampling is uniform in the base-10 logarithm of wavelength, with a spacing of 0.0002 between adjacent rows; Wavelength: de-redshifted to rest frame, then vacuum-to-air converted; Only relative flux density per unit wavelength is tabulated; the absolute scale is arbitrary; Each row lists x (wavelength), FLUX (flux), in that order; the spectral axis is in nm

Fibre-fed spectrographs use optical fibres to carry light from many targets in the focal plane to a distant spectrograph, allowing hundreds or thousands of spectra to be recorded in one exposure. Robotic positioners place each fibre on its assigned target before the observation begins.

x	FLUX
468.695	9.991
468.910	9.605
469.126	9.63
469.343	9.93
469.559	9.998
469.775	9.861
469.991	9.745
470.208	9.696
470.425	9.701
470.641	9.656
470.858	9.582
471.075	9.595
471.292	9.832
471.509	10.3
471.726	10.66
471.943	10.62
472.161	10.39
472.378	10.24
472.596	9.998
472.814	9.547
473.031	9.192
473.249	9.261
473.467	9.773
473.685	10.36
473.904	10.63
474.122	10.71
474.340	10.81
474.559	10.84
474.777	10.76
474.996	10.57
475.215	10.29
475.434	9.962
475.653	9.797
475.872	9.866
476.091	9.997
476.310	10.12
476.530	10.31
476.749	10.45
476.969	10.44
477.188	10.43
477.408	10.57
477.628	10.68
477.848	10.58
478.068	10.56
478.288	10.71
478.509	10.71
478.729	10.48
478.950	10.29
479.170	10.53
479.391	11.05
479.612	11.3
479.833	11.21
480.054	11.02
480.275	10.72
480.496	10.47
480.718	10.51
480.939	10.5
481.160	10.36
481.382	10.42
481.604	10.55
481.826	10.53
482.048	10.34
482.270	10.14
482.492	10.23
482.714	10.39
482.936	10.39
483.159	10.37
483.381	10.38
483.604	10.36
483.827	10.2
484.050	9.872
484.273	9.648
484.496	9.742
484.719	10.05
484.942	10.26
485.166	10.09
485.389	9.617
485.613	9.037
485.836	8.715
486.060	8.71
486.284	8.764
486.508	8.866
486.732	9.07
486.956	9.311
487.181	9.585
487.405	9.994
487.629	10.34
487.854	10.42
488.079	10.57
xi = 476.091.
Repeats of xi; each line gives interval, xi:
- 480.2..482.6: 482.492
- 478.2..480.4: 478.950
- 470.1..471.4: 471.292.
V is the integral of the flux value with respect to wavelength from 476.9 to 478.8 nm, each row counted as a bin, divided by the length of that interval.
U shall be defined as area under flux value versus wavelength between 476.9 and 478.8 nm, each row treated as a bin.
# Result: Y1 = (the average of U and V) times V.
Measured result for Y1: 162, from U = 20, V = 10.6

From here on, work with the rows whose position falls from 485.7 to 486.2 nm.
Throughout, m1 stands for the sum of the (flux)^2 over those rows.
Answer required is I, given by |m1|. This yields 152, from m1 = 152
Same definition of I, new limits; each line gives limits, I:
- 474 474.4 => 232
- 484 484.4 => 191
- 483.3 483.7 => 215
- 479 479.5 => 233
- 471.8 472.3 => 221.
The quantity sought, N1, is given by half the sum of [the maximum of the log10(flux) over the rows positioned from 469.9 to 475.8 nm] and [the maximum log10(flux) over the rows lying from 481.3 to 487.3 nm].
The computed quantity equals 1.029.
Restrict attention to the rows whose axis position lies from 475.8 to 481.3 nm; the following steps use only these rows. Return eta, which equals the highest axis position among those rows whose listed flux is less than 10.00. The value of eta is 476.091 nm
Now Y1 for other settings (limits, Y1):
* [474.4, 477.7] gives 230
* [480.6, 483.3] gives 200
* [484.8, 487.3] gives 151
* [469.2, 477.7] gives 487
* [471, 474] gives 201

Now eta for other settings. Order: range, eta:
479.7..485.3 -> 484.496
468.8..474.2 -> 473.467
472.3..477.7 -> 476.091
